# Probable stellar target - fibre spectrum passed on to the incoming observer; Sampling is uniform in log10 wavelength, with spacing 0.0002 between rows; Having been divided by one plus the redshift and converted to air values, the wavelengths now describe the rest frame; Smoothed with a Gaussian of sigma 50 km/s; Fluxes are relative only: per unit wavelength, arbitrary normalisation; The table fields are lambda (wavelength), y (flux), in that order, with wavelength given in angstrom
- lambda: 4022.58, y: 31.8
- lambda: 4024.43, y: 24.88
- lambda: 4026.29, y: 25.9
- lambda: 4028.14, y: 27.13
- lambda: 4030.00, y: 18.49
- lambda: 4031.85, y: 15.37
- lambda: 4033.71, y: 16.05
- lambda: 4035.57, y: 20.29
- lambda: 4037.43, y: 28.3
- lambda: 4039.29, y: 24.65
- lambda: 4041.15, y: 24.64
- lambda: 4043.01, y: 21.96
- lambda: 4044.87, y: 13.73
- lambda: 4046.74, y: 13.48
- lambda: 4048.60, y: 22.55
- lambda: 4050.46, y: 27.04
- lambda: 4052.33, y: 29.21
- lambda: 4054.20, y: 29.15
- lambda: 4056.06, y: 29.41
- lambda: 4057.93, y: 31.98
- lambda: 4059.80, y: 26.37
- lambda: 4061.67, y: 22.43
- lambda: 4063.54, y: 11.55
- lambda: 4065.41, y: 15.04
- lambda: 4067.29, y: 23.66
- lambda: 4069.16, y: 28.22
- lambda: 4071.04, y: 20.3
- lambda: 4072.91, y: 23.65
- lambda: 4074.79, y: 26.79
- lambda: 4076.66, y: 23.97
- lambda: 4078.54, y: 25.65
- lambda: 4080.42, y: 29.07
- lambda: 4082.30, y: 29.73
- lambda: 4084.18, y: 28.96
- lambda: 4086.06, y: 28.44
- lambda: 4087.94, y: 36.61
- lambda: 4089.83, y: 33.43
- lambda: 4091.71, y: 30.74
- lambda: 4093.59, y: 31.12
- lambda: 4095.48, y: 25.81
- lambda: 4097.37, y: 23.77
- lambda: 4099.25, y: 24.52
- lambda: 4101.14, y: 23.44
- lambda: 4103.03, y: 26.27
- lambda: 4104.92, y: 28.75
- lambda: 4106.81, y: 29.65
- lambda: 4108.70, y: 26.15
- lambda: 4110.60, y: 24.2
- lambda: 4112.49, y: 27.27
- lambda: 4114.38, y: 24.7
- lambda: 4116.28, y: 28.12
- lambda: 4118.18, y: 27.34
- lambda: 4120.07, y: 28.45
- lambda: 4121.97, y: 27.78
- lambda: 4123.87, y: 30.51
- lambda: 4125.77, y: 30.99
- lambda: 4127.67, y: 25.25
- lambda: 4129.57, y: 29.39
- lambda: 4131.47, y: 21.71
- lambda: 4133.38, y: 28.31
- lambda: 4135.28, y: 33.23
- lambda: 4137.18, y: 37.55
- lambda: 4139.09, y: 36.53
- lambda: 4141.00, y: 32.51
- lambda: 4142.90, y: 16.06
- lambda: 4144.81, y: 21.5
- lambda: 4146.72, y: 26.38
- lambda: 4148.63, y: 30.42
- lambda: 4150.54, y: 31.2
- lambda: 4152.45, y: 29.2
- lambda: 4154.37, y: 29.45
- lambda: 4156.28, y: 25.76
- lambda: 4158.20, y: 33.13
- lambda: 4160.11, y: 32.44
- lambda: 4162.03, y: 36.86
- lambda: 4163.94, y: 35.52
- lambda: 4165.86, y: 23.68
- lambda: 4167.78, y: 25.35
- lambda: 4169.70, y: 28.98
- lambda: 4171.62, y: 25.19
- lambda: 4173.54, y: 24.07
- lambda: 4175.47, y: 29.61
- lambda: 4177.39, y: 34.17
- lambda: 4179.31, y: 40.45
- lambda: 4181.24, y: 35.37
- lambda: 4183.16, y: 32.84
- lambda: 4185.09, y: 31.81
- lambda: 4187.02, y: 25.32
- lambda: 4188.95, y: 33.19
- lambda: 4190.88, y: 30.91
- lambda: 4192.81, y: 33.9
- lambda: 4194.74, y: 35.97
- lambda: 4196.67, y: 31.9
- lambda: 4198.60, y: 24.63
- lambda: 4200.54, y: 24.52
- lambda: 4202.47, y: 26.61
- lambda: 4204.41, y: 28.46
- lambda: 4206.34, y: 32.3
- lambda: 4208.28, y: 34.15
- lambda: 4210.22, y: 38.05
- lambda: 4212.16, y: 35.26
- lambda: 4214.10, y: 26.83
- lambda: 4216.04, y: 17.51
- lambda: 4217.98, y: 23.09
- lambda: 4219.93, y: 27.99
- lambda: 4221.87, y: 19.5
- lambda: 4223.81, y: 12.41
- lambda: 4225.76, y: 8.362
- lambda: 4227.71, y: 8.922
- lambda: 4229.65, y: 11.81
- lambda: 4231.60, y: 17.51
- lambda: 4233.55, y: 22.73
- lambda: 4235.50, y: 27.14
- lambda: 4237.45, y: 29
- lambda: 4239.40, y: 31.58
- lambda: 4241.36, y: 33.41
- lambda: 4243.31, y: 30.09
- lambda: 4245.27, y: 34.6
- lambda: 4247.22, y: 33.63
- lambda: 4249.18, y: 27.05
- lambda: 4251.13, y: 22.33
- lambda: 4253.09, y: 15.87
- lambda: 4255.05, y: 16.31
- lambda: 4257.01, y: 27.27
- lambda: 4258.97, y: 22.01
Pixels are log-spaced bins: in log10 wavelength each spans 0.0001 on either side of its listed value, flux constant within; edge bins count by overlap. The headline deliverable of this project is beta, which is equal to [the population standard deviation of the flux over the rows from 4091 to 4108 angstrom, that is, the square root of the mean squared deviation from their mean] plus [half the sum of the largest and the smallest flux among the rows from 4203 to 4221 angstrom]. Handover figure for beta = 30.6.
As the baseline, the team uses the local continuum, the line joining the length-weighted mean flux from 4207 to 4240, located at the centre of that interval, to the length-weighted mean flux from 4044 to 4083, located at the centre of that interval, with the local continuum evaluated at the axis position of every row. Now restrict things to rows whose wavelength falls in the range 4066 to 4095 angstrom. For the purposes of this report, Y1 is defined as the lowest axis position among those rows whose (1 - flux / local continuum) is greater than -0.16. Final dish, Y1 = 4067.29 angstrom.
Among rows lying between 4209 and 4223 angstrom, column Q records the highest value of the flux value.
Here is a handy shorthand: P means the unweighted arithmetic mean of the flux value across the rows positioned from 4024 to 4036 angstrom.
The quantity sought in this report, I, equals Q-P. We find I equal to 16.9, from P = 21.2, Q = 38.05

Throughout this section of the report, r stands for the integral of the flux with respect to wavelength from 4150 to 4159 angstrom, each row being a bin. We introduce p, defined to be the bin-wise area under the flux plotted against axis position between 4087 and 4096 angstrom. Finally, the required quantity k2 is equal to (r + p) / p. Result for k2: 1.9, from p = 286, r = 266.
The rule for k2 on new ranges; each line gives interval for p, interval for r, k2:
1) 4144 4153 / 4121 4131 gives 2.1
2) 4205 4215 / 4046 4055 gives 1.7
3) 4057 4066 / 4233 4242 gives 2.3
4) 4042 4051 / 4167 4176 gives 2.4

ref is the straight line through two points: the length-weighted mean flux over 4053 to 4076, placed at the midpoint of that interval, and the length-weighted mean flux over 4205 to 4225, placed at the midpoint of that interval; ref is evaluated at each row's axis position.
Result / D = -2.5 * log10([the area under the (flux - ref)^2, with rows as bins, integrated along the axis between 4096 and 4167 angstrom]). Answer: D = -8.3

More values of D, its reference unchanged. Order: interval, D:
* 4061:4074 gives -6.8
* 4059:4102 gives -7.8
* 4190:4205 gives -6.6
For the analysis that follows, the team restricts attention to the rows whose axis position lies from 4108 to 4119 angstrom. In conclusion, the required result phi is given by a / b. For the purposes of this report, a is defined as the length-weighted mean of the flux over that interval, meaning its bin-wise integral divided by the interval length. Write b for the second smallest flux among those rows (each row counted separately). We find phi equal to 1.06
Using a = 26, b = 24.7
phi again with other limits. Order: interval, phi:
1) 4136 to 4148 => 1.33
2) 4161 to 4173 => 1.16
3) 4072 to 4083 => 1.10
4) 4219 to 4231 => 1.67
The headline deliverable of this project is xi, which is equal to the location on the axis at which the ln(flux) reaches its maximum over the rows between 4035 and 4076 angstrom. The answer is 4057.93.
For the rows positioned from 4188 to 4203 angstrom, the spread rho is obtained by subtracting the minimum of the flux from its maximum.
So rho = 11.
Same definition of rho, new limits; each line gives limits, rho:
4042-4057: 16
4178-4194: 15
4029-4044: 13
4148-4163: 11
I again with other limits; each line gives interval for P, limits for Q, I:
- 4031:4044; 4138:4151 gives 14.9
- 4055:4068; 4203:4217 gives 15.1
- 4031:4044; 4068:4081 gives 7.5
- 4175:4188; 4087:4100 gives 3.8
